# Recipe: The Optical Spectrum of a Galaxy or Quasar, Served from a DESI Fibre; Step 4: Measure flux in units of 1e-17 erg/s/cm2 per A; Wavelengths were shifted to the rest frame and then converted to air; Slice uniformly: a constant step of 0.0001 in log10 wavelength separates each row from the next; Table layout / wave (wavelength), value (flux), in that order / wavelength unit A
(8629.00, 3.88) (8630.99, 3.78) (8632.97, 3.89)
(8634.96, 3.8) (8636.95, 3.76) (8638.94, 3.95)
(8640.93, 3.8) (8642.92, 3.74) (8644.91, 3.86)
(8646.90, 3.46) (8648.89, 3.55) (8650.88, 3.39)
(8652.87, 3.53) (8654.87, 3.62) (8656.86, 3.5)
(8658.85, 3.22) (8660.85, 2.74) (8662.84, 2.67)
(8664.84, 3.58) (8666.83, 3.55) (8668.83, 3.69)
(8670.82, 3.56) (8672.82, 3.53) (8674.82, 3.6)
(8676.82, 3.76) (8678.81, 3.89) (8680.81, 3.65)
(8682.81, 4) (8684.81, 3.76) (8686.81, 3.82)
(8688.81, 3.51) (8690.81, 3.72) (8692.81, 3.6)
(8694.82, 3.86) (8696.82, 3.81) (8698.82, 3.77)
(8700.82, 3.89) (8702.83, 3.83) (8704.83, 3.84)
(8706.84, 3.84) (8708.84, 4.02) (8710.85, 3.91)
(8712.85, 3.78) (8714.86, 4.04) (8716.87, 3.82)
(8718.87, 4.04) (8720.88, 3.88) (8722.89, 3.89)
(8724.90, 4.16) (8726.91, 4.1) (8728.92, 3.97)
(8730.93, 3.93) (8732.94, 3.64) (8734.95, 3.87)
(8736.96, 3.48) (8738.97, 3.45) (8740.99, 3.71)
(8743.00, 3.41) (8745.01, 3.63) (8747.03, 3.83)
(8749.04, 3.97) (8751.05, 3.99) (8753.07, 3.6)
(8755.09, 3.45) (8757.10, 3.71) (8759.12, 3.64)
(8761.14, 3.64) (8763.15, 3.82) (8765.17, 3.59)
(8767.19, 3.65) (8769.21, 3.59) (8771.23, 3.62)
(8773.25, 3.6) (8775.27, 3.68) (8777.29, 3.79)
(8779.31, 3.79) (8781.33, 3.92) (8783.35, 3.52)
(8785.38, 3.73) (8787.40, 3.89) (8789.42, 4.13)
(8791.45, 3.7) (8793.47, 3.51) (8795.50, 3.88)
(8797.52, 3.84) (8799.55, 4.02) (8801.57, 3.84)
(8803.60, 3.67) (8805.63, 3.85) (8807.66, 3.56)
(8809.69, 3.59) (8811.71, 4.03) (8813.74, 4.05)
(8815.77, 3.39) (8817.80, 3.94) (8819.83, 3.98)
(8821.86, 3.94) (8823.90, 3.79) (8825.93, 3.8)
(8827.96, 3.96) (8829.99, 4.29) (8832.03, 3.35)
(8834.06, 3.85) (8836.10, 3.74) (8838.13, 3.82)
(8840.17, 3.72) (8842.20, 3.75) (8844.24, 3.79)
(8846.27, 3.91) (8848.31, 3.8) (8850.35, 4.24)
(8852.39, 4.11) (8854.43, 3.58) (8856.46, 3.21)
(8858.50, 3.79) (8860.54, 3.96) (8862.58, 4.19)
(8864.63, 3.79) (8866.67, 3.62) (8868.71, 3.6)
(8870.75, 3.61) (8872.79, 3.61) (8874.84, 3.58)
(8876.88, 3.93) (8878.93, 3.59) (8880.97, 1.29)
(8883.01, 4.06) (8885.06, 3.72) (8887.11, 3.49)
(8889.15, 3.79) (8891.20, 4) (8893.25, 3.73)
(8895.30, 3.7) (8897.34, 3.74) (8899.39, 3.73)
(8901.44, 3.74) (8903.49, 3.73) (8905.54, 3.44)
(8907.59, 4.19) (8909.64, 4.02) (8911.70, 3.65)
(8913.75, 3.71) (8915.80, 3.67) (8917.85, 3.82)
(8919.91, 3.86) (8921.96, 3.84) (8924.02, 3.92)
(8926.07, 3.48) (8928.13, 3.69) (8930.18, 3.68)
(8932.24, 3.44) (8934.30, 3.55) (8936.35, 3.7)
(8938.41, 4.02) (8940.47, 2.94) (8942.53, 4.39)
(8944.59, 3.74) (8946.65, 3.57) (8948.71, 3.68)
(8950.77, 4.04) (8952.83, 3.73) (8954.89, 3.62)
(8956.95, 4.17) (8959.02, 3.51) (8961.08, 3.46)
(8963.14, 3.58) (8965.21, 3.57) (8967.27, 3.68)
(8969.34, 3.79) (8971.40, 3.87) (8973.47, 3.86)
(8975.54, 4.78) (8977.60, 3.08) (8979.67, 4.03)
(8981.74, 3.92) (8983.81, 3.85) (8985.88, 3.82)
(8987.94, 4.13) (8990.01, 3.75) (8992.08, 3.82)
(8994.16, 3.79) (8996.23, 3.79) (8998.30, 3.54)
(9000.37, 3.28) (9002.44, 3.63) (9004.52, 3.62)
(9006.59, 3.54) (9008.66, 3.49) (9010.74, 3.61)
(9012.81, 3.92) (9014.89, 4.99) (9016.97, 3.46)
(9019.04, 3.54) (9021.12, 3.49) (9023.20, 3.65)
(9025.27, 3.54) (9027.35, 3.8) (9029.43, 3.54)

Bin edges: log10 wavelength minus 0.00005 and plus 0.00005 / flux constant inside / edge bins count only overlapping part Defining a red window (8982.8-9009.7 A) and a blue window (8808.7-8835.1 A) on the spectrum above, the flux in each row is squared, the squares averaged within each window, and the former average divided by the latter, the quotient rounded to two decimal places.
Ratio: 0.92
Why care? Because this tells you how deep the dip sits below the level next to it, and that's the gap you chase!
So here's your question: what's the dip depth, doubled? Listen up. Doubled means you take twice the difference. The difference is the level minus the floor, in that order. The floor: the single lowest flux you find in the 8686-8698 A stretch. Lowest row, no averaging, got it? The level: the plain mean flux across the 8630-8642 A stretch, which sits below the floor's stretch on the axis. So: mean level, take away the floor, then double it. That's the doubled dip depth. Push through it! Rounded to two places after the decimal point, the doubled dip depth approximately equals 0.64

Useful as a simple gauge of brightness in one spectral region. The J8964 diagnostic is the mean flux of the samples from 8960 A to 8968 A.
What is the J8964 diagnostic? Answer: 3.57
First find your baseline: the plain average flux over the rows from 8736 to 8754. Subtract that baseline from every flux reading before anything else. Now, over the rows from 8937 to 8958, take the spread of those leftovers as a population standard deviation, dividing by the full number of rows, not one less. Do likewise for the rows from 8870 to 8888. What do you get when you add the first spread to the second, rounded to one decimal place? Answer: 1.2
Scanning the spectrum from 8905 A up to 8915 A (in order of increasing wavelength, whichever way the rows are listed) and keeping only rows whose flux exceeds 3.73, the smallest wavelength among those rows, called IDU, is 8907.59 A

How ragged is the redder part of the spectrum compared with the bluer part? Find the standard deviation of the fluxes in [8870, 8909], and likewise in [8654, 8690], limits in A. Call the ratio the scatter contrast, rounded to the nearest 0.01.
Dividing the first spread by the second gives 1.71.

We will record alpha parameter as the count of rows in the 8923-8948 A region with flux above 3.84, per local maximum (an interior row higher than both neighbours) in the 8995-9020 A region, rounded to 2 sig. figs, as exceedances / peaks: 1.5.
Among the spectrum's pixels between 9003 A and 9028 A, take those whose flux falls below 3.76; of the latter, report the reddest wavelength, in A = 9025.27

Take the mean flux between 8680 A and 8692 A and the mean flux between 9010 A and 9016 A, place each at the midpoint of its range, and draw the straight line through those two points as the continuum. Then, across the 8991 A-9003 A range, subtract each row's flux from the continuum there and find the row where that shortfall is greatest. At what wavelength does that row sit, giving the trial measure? 9000.37 A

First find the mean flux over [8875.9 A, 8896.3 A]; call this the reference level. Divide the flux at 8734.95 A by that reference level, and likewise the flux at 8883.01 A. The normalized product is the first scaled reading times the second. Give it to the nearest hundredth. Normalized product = 1.26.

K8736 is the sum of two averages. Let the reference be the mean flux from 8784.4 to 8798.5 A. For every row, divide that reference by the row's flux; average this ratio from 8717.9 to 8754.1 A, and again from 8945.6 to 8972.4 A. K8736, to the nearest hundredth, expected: 2.03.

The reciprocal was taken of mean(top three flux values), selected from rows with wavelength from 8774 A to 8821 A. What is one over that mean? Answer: 0.246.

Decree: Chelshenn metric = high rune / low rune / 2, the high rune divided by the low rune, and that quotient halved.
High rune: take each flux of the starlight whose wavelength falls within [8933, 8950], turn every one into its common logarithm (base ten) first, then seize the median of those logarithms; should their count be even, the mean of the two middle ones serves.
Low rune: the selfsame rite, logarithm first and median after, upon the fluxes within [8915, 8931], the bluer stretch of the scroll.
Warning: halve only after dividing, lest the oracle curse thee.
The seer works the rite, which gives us 0.493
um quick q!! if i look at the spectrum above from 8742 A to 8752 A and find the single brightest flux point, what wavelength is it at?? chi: 8751.05 A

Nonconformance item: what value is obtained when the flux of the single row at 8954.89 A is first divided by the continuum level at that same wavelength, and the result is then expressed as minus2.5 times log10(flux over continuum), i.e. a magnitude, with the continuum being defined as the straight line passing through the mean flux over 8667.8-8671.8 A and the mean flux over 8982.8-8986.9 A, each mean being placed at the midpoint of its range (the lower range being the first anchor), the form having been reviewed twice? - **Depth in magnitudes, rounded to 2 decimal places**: 0.06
